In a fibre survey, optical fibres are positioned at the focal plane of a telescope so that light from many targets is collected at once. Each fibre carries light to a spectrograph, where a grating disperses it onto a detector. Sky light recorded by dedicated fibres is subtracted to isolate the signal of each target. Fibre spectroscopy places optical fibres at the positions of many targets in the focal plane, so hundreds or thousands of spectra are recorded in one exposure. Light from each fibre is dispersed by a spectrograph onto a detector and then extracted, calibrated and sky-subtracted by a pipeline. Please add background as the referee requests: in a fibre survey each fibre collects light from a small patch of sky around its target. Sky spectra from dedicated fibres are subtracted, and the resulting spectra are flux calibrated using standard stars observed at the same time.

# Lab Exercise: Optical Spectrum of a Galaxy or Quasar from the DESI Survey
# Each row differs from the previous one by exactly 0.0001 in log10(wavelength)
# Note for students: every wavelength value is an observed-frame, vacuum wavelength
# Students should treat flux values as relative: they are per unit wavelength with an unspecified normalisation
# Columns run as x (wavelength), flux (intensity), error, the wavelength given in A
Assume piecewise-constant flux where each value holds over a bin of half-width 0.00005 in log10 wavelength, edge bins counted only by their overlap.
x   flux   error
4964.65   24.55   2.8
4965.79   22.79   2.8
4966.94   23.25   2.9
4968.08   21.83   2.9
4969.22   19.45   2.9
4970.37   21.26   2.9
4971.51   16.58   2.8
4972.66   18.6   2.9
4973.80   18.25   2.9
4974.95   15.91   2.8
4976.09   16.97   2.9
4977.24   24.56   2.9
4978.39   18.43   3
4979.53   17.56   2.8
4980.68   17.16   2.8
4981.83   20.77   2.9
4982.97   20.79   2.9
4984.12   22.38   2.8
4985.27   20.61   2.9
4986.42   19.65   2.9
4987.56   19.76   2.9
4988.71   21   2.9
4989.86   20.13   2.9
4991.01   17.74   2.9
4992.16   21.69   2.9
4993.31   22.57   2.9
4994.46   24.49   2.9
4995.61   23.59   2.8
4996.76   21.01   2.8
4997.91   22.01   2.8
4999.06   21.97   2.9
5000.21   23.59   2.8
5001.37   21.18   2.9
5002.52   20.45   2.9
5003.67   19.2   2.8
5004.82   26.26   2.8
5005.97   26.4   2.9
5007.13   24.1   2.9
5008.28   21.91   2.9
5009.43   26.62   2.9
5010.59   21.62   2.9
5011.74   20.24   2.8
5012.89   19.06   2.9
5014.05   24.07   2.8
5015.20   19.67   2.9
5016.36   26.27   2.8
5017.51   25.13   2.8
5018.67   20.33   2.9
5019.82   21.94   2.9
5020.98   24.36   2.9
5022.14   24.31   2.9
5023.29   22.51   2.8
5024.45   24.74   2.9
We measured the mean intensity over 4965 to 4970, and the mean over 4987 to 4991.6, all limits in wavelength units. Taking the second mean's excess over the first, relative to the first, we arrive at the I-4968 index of -0.10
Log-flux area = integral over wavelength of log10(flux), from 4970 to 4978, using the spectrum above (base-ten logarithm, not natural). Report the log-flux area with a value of 10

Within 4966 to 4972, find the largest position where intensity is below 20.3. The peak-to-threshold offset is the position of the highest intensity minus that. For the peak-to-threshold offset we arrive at -4.6 A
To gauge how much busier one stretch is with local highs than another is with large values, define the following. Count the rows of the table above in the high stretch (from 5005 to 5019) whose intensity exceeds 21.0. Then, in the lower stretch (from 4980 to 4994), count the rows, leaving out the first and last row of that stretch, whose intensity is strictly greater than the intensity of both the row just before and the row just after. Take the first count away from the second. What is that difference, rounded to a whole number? -6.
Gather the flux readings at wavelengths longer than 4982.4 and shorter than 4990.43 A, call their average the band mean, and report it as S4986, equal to 20.6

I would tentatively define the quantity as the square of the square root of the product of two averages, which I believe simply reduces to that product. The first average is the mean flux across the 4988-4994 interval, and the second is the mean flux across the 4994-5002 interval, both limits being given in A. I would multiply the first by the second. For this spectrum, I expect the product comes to 465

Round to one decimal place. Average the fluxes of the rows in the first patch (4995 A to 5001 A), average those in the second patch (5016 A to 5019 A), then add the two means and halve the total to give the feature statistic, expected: 23.2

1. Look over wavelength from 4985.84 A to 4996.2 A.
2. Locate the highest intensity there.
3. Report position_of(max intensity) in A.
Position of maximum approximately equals 4994.46 A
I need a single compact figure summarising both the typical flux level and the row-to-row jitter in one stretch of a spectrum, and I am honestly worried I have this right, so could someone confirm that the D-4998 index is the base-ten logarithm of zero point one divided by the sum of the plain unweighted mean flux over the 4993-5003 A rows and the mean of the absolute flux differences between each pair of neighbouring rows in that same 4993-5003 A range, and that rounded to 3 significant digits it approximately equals -2.38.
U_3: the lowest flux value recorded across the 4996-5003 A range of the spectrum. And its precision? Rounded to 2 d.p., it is 20.45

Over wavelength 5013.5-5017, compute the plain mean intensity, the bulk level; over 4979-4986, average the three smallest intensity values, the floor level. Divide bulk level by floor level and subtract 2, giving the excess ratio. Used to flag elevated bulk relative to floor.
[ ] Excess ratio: -0.73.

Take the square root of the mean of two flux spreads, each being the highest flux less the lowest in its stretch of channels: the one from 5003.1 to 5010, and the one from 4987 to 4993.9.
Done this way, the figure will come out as 2.47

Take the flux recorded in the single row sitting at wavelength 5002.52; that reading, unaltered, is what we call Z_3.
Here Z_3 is 20.45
